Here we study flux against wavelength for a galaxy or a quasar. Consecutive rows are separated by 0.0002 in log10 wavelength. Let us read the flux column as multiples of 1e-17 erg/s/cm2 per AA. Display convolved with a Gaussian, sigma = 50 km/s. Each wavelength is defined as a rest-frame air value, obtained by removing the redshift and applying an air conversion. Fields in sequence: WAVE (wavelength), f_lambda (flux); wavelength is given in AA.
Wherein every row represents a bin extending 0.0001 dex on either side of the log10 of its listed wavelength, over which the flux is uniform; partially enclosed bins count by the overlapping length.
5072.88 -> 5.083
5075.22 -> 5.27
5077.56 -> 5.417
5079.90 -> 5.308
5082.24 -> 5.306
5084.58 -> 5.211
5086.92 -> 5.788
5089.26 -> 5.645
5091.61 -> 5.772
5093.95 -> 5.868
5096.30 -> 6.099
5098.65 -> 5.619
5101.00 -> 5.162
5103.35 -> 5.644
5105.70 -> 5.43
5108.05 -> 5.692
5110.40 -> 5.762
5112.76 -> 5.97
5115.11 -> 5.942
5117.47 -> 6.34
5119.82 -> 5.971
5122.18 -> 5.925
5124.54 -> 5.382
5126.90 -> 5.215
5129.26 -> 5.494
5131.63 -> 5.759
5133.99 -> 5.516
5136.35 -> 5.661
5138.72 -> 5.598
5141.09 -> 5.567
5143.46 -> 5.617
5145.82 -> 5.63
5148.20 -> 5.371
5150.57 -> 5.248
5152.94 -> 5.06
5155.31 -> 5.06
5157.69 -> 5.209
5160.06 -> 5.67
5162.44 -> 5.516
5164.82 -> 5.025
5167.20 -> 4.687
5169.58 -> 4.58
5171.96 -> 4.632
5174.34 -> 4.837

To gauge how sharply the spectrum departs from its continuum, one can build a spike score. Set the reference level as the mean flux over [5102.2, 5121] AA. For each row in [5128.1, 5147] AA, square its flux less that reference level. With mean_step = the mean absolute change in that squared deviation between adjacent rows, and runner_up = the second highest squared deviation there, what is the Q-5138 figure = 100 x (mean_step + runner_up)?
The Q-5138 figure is 16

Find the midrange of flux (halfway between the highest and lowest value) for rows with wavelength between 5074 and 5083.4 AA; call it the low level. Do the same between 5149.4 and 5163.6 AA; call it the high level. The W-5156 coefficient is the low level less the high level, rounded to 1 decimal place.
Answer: 0.0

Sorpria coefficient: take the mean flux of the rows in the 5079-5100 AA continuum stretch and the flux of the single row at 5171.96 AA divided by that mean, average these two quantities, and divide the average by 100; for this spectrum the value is 0.0322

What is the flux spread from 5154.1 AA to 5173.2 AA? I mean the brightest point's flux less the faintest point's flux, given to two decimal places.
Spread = 1.09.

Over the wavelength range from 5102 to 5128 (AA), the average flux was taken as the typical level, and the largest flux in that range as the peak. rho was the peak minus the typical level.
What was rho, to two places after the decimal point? 0.59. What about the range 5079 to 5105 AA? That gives 0.52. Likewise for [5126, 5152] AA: 0.24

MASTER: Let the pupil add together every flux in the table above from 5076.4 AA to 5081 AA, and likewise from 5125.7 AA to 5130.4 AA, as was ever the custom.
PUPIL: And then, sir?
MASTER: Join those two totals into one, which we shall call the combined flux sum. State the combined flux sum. 21.4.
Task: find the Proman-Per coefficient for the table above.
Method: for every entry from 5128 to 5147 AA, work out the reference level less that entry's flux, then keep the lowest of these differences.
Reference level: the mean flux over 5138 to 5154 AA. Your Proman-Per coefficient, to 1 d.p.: -0.3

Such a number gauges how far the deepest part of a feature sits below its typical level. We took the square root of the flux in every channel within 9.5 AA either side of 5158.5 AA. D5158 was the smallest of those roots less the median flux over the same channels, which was -3.0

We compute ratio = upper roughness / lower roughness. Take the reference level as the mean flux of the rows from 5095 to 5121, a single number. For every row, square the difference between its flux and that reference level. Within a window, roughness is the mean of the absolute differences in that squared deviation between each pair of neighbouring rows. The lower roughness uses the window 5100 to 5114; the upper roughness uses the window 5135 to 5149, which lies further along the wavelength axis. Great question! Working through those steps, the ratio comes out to 0.32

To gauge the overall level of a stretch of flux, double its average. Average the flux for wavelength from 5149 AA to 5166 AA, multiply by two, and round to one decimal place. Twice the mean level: 10.5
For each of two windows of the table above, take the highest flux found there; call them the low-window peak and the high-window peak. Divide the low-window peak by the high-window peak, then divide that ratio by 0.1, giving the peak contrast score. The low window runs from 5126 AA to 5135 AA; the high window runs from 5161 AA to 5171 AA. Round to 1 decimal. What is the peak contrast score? 10.4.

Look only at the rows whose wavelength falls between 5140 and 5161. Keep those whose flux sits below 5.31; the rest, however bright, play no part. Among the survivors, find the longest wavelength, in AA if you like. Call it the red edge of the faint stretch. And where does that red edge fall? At 5157.69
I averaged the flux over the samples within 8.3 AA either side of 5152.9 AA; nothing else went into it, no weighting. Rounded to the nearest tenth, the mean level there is 5.3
